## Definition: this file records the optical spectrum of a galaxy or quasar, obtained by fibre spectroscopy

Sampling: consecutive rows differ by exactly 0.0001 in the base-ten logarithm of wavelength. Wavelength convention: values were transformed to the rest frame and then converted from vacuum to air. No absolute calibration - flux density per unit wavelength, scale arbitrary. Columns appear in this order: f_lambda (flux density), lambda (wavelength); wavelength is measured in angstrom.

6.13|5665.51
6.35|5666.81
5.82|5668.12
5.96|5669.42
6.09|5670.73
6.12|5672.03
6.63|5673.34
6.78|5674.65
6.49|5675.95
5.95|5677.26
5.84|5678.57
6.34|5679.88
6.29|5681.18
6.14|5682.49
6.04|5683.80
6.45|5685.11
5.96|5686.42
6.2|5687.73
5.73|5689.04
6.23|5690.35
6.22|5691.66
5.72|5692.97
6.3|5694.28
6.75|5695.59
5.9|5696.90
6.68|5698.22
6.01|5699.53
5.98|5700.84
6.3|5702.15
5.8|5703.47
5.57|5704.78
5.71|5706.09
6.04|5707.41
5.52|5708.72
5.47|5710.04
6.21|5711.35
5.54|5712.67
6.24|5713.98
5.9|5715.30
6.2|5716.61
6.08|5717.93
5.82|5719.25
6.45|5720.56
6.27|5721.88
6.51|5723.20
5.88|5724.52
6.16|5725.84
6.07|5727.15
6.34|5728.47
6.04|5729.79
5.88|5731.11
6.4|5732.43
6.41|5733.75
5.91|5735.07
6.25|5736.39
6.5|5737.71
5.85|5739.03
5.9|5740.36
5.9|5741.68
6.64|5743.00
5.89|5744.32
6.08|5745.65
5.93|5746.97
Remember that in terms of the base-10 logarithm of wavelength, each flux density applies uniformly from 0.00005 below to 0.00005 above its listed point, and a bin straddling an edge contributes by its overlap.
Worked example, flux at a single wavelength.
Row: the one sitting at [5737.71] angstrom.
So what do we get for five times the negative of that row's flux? -32.5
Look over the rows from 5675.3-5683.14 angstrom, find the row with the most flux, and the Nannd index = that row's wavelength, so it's 5675.95 angstrom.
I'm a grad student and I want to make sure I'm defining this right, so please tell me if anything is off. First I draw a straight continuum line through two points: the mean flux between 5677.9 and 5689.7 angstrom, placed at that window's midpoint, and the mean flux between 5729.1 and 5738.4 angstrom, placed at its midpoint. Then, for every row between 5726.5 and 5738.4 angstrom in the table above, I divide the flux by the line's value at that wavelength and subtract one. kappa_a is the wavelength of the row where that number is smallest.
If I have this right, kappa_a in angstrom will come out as 5731.11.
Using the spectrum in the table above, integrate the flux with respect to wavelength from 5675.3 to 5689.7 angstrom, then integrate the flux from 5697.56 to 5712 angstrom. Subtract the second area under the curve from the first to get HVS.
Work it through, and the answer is 2.5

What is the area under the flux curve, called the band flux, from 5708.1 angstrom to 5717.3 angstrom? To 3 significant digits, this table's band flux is 54.0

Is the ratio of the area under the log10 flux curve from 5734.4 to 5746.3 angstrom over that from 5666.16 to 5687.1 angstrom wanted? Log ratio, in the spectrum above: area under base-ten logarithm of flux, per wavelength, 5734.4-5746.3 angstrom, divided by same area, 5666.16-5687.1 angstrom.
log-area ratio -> 0.6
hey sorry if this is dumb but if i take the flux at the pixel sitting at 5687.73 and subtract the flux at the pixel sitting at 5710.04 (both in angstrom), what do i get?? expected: 0.7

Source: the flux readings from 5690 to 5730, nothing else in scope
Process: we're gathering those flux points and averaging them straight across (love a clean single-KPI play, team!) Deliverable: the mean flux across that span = 6.06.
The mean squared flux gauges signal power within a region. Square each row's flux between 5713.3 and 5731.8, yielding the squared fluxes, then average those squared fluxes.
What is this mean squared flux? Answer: 37.6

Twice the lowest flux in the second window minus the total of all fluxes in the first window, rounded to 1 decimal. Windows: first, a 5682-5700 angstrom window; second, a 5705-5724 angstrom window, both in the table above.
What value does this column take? -75.4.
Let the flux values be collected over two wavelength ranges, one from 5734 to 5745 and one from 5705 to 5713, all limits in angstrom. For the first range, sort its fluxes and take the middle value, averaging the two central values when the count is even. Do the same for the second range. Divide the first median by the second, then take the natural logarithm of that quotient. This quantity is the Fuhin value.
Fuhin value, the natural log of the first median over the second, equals 0.05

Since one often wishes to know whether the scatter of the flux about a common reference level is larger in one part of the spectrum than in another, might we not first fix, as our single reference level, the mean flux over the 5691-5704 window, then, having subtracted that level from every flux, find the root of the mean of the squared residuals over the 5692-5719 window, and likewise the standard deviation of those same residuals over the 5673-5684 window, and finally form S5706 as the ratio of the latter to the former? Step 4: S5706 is 0.8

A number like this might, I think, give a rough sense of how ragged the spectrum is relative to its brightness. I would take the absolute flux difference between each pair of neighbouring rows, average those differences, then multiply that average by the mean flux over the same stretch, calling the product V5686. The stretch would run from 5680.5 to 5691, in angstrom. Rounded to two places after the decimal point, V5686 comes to 2.07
